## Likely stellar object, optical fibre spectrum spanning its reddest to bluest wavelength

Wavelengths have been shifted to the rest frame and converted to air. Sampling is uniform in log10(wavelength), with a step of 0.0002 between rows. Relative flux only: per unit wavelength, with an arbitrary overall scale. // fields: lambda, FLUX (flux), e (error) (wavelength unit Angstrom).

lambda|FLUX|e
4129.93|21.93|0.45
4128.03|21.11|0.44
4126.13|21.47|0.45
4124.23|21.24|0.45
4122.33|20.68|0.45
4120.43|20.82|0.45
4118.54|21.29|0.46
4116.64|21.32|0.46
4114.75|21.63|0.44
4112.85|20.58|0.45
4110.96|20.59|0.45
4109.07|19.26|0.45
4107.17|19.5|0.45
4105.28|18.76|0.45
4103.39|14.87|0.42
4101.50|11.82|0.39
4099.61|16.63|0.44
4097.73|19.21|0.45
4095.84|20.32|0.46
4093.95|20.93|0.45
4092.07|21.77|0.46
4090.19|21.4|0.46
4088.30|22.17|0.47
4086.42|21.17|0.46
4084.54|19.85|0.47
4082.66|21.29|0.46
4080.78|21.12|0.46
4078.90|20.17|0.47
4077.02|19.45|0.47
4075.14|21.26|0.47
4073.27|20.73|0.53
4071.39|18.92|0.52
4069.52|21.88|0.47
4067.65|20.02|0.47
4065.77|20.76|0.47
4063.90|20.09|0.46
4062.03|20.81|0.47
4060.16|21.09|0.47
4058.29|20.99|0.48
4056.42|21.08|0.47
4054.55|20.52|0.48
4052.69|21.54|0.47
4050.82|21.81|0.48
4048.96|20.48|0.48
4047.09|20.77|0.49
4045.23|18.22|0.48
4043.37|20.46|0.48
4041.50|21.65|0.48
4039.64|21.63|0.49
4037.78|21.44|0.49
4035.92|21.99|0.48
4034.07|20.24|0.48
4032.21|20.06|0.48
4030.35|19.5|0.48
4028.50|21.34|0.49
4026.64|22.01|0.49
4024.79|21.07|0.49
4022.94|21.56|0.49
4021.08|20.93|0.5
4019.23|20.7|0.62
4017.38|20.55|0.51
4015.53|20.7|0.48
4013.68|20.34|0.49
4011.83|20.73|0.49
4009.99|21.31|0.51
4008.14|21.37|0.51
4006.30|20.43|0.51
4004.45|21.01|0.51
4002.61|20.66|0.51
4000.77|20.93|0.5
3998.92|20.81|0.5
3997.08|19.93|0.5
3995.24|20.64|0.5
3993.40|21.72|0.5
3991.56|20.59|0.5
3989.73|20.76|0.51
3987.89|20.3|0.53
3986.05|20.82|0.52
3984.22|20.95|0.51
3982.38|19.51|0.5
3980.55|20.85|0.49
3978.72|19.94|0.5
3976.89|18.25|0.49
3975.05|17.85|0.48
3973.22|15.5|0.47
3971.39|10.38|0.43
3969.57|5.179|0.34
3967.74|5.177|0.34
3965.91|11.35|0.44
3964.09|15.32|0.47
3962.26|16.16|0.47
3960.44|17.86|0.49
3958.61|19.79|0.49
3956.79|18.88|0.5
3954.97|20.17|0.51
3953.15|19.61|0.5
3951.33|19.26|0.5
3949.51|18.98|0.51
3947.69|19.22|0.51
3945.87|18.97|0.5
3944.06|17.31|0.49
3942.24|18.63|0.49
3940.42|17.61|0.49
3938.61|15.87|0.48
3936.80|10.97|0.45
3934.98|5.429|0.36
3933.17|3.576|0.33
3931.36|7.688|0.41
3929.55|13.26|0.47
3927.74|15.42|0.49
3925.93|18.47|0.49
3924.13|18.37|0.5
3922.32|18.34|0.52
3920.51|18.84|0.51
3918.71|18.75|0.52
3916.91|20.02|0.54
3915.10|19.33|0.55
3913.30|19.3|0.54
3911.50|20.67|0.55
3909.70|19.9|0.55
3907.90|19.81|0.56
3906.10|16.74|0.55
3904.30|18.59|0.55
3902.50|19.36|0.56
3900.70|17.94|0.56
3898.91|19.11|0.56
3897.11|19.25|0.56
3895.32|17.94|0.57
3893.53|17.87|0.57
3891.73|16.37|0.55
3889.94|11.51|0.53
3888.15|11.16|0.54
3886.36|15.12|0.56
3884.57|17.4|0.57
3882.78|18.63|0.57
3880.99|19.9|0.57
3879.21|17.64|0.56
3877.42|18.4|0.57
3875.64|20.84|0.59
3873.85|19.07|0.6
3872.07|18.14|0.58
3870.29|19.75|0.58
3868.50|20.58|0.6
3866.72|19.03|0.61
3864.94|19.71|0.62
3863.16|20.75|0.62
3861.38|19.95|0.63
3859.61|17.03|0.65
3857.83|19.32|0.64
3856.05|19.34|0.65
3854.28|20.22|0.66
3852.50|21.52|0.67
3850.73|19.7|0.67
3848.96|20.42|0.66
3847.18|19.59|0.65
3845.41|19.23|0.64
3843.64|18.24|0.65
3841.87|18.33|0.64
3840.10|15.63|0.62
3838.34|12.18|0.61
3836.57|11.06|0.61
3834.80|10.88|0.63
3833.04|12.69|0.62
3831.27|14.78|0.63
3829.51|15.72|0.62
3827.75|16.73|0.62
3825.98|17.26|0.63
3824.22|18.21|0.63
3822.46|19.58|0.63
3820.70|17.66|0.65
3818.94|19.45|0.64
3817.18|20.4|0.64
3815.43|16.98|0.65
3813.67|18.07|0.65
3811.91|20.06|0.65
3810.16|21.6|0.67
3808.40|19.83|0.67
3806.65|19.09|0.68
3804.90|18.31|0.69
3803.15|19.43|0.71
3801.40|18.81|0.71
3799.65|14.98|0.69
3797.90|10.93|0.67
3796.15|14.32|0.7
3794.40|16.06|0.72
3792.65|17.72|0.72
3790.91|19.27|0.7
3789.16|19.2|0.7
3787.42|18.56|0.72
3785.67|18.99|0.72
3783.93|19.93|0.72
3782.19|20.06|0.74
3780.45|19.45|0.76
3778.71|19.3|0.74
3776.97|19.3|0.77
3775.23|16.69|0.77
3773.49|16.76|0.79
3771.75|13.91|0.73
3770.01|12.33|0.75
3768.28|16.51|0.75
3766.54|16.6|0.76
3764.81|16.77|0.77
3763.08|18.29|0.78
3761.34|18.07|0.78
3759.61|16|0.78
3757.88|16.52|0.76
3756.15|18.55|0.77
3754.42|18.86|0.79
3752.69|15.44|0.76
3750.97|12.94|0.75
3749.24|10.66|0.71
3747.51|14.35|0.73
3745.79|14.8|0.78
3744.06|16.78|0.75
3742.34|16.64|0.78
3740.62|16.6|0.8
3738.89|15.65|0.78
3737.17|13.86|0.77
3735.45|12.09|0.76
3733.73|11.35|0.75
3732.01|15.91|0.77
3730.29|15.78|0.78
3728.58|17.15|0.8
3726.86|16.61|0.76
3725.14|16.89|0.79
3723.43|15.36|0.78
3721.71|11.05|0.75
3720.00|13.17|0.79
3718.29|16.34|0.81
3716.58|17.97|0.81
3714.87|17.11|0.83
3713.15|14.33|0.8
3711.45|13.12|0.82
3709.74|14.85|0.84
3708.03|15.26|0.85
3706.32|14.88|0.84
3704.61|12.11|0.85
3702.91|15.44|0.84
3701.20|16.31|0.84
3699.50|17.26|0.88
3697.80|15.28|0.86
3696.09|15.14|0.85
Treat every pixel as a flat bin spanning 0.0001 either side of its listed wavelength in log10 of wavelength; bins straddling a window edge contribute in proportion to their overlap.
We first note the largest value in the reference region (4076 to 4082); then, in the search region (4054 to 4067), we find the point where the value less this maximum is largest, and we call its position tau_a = 4060.16 Angstrom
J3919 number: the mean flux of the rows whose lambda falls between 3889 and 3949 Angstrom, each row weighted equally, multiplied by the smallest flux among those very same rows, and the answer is 60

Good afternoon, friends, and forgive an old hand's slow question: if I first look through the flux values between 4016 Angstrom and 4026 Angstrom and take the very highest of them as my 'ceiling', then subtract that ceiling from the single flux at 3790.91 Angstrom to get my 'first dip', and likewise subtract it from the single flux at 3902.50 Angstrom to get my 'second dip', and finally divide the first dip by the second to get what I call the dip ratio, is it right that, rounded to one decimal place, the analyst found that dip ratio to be 1.0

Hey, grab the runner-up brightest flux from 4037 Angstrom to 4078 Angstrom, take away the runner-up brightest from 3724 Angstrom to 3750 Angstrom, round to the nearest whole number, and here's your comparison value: 5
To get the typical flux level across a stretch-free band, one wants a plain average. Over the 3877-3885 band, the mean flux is 18.4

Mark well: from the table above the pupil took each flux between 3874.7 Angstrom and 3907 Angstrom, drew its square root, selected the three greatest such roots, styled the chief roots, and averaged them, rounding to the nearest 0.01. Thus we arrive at 4.48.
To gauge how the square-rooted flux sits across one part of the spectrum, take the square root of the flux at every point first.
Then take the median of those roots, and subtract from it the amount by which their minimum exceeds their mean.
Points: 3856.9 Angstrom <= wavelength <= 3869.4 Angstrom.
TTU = 4.72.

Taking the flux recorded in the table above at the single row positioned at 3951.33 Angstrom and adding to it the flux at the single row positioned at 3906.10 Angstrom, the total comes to 36.0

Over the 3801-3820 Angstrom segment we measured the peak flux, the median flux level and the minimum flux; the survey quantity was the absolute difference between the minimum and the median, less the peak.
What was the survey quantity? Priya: -19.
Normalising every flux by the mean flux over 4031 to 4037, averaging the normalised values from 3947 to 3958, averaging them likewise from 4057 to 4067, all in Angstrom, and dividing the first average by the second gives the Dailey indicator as 0.93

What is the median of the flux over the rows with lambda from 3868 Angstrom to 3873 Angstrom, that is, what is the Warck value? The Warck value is 20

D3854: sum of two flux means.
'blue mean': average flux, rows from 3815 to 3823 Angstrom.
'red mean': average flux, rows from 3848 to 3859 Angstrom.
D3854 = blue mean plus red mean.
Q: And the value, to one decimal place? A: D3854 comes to 38.9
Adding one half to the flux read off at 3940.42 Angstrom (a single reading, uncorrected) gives 18.1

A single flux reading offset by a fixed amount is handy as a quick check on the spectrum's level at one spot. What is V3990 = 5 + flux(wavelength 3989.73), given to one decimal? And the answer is 25.8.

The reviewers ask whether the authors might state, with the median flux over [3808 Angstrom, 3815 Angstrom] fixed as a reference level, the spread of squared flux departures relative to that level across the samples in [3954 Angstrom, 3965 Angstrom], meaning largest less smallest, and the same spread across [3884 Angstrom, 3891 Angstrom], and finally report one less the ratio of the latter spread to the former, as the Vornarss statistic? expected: -2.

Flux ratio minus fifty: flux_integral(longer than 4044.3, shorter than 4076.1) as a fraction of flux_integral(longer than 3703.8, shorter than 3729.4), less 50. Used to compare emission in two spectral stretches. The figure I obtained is -48.3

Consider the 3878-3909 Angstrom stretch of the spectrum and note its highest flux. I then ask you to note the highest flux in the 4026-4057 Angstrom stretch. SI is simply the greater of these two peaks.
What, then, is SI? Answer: 22.0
